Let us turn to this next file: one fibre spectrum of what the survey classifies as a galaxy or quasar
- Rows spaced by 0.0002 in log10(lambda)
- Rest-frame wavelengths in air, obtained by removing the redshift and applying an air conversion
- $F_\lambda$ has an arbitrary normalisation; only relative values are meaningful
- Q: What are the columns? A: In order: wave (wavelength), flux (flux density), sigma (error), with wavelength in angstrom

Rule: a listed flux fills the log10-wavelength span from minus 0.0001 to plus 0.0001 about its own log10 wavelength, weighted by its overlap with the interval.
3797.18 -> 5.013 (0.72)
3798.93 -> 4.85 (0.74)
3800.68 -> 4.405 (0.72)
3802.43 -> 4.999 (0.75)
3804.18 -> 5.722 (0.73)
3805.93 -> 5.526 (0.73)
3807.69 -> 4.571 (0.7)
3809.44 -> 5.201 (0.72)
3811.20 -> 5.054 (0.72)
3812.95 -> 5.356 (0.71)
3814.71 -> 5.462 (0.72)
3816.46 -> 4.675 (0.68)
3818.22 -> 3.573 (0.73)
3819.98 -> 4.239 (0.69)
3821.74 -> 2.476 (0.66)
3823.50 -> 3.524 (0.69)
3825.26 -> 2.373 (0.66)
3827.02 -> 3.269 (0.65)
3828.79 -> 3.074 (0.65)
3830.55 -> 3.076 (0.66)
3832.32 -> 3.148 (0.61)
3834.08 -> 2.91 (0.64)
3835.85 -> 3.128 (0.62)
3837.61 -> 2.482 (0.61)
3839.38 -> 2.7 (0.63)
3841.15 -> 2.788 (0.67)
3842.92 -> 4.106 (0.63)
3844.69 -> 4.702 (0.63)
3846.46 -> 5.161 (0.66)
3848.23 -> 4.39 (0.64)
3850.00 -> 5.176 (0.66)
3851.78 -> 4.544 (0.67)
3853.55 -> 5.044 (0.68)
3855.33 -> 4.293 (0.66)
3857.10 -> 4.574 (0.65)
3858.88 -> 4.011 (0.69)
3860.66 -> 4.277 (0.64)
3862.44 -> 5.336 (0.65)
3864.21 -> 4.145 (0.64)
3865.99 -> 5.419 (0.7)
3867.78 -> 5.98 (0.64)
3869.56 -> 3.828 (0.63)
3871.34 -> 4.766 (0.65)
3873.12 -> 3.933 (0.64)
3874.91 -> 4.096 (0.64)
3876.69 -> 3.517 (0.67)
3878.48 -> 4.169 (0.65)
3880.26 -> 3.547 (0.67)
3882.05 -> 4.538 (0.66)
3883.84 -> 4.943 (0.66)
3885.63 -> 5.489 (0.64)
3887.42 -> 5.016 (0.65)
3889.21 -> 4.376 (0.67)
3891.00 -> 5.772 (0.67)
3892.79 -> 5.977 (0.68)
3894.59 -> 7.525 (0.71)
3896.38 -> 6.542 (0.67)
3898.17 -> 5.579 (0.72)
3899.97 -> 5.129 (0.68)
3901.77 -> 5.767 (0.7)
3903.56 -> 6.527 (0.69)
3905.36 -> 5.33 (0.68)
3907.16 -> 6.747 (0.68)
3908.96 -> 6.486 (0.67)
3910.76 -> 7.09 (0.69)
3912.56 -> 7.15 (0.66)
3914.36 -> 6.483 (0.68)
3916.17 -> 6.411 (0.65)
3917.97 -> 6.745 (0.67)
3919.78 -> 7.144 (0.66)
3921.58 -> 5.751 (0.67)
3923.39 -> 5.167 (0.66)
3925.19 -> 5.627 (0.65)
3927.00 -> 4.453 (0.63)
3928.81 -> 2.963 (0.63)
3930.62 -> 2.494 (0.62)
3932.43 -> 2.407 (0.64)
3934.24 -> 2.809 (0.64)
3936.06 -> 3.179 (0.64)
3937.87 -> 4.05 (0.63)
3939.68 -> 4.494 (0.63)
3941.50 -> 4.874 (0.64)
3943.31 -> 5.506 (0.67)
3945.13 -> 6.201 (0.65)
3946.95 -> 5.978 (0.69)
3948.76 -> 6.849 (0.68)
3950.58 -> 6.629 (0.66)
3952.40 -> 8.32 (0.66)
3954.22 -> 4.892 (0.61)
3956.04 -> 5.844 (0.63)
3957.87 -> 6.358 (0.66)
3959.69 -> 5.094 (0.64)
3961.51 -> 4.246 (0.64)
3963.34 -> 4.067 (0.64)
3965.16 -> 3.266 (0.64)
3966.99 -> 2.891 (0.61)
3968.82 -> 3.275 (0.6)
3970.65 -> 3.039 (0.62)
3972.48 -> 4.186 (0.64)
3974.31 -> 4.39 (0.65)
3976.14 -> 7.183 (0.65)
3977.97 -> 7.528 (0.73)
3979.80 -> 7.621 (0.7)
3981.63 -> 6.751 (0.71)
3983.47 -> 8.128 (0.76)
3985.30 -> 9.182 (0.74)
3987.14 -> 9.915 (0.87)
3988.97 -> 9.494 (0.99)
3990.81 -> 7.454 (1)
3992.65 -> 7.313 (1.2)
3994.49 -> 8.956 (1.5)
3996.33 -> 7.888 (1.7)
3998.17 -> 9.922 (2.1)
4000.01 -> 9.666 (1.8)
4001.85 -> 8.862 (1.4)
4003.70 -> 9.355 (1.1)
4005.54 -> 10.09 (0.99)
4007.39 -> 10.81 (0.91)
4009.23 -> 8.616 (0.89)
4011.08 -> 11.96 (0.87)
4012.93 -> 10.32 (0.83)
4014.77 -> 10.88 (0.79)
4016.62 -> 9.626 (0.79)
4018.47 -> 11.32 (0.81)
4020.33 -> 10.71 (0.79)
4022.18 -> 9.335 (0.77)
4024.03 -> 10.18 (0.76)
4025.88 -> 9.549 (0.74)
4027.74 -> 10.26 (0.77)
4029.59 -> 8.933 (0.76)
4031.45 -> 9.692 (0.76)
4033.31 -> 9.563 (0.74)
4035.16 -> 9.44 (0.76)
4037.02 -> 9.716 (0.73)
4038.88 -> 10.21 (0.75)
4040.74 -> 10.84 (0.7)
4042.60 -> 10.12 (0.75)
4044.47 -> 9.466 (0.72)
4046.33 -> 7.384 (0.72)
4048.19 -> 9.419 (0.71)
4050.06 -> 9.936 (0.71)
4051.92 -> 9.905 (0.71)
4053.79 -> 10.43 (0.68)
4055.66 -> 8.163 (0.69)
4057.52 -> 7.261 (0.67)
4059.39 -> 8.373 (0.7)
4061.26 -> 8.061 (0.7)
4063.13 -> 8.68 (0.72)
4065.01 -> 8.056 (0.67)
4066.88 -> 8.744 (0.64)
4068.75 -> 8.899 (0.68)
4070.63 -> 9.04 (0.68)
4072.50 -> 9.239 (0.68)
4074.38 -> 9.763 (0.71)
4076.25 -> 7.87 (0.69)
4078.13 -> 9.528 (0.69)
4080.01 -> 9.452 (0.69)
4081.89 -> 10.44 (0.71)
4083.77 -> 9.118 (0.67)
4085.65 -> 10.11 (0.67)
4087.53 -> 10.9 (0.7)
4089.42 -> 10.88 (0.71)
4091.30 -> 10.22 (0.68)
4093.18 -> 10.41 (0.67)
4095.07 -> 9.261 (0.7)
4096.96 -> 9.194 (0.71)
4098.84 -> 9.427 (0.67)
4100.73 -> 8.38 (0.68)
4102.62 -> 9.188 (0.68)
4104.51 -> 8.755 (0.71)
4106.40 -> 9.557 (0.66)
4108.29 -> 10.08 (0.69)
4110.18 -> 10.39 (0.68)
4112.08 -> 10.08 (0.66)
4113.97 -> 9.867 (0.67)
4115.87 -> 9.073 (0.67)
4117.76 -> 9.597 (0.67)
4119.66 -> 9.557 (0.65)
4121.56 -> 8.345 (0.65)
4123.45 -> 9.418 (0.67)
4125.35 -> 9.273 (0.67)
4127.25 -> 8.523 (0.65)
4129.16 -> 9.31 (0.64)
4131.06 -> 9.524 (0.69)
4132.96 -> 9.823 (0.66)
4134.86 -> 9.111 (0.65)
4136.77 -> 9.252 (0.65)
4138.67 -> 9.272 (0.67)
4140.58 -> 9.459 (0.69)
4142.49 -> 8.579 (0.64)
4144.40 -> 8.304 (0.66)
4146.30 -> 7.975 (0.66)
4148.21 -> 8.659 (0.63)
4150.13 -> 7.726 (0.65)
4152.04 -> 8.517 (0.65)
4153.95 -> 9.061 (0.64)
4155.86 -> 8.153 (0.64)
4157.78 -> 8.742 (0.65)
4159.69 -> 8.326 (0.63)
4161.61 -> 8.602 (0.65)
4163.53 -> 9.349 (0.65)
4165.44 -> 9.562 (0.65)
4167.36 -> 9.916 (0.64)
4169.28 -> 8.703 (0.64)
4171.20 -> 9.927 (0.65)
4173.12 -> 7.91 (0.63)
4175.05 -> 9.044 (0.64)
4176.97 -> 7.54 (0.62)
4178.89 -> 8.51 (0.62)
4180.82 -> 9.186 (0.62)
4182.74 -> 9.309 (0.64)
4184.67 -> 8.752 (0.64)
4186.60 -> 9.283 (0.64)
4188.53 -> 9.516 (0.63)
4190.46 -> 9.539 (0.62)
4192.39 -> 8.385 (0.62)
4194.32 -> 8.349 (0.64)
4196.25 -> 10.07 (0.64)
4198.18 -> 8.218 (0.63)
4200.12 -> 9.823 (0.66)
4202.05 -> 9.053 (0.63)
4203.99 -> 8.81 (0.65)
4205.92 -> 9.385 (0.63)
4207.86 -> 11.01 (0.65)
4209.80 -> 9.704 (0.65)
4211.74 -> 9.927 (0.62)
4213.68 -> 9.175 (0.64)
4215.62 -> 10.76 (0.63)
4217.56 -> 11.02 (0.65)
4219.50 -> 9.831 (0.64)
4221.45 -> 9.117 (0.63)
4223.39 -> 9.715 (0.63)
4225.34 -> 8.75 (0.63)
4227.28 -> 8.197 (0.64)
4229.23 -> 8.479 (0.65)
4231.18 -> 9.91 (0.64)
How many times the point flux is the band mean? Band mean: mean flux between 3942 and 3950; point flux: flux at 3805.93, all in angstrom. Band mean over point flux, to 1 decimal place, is 1.1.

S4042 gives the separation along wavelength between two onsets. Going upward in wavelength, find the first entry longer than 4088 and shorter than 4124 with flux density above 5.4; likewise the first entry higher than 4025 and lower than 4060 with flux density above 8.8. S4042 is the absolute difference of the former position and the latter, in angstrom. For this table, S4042 63.5 angstrom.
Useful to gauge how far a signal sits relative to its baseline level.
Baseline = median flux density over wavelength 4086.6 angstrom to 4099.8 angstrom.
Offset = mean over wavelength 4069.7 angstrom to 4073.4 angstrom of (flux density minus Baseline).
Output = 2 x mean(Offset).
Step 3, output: -2.2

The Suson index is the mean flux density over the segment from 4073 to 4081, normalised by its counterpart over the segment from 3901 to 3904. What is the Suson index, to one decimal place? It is 1.5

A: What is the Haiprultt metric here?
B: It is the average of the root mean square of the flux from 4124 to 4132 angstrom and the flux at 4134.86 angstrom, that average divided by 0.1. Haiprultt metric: 91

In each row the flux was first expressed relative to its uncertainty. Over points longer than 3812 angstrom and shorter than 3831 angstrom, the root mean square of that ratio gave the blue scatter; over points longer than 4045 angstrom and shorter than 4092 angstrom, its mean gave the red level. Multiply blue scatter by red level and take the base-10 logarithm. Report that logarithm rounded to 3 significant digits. 1.87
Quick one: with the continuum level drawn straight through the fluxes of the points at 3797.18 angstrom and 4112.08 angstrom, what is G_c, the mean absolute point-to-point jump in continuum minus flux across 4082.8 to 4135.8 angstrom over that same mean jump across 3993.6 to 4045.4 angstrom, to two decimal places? 0.58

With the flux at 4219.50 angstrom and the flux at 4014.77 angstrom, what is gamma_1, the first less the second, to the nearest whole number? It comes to -1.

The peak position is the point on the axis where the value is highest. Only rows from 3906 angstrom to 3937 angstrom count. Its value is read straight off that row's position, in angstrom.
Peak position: 3912.56 angstrom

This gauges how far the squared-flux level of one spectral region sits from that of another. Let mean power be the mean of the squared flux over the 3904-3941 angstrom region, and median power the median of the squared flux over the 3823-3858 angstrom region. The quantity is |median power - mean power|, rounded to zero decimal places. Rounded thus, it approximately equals 18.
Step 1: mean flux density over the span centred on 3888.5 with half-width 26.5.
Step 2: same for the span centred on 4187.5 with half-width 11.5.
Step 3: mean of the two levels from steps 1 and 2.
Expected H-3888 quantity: 7.13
